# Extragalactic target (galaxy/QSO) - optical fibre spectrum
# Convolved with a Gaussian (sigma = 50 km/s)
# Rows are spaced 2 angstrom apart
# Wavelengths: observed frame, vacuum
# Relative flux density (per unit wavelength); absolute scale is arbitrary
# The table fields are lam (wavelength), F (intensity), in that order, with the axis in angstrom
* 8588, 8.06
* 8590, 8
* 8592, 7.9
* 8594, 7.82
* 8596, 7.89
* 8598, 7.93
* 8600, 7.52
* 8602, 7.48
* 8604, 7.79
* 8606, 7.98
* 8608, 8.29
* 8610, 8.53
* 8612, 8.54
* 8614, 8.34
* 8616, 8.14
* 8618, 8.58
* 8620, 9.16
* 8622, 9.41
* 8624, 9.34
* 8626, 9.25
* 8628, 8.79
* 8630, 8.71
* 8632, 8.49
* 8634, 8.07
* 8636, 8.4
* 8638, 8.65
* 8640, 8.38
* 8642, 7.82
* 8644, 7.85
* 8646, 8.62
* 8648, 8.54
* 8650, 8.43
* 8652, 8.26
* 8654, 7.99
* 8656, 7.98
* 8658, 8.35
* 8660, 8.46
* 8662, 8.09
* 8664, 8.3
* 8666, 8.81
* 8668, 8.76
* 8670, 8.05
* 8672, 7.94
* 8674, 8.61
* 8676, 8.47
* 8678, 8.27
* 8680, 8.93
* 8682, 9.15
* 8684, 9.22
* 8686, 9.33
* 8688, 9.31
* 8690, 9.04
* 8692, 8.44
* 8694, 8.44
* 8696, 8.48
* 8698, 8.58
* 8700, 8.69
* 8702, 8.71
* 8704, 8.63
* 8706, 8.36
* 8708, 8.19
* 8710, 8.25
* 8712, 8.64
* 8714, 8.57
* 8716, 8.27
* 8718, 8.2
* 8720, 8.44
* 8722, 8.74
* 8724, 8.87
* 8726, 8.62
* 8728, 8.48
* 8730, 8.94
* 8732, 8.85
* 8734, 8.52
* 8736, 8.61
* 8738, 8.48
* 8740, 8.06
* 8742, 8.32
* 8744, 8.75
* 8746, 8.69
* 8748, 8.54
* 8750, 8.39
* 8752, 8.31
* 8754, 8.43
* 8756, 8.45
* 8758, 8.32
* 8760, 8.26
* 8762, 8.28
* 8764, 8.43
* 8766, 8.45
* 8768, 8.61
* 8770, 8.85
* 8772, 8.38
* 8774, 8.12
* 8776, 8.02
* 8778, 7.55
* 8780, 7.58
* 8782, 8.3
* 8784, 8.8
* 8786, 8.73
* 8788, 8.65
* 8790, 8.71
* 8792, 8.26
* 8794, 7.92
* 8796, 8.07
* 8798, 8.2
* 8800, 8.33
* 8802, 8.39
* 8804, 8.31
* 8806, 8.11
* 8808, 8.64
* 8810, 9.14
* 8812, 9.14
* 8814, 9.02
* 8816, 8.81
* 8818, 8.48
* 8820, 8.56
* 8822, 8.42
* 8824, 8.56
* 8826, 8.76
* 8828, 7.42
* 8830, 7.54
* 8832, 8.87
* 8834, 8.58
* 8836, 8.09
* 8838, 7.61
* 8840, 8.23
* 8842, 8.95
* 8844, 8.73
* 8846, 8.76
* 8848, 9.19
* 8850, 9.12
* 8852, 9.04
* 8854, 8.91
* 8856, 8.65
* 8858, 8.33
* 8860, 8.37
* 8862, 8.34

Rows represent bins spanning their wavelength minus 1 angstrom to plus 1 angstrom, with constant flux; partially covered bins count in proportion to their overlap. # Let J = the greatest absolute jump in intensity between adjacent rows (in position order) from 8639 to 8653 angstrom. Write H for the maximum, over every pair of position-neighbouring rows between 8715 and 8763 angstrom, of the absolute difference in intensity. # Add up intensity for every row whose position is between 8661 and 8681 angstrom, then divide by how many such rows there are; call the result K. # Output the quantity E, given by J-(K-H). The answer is -7.19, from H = 0.46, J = 0.8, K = 8.42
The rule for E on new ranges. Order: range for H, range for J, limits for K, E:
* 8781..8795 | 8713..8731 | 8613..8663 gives -7.52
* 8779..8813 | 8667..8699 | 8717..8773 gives -7.08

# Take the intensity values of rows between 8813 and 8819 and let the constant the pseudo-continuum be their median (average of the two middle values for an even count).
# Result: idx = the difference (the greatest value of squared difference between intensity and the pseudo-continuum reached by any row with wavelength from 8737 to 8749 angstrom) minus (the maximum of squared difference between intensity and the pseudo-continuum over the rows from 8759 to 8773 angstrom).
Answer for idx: 0.3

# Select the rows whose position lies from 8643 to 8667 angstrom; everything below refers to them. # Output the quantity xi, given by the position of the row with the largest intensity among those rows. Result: 8666 angstrom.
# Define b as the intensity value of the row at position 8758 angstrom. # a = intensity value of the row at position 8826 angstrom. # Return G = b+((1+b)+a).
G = 26.4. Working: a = 8.76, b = 8.32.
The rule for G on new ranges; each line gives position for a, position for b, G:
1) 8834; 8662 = 25.8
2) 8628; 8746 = 27.2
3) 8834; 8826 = 27.1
